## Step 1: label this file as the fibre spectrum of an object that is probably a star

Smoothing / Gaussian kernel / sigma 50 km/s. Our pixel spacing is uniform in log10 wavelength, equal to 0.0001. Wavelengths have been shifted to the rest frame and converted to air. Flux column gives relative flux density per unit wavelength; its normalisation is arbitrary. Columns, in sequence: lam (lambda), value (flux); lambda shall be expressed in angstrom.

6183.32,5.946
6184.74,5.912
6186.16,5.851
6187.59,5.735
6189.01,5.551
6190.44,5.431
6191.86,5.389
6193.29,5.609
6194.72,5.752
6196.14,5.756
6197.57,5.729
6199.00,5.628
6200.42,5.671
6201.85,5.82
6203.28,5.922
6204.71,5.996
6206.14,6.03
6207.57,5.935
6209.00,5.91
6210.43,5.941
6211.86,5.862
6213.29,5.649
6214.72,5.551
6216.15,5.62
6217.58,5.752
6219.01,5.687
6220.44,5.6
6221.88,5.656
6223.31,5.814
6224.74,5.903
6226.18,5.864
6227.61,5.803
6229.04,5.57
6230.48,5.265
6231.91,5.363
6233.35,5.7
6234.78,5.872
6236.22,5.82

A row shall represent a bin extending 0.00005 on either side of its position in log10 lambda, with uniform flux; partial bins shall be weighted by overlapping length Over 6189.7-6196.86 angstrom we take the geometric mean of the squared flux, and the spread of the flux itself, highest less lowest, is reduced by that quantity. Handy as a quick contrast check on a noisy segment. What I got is -30.8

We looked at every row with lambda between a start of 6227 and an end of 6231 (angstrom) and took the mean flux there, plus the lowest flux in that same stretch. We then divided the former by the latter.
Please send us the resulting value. 1.05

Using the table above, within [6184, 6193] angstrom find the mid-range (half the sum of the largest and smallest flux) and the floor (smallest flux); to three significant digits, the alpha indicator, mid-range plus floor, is 11.0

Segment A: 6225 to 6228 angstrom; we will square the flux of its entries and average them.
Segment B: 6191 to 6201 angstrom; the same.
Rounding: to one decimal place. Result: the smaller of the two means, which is 31.9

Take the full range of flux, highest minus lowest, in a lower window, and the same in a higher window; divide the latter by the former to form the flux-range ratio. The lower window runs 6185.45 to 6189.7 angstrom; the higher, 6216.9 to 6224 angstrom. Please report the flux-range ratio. 0.71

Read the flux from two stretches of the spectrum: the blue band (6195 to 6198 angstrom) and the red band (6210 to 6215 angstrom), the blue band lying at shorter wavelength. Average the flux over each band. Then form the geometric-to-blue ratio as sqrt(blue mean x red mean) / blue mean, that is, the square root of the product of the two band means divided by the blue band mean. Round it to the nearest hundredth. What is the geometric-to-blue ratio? 1.00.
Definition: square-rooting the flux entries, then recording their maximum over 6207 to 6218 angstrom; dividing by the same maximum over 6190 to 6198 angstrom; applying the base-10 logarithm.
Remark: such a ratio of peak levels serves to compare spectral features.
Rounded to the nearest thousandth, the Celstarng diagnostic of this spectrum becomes 0.007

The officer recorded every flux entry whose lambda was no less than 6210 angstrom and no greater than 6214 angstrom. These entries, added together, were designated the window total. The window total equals 17.5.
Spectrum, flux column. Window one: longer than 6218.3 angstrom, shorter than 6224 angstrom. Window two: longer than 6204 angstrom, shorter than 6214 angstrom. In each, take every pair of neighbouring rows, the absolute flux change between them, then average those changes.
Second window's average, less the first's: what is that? -0.021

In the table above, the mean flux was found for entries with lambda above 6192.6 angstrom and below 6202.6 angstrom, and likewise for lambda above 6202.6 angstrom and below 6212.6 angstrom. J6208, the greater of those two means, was 5.94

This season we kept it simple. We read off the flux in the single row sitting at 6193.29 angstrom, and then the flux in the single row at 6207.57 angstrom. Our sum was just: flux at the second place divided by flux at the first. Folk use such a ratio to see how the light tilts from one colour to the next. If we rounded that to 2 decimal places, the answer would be 1.06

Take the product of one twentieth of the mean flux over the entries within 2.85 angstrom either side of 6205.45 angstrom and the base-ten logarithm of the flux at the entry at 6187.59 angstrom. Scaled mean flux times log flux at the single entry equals 0.226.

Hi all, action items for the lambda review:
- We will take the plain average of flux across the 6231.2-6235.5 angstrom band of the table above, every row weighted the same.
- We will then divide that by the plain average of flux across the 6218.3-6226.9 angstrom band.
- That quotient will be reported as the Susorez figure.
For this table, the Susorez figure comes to 0.981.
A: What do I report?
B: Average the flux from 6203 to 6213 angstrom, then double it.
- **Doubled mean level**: 11.9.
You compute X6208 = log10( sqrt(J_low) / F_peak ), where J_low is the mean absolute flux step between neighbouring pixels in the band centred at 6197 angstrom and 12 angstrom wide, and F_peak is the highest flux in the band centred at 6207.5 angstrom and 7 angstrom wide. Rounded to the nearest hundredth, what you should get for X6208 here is -1.28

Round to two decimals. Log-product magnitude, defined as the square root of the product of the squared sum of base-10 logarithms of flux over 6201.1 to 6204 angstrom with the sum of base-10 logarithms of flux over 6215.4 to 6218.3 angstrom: 1.89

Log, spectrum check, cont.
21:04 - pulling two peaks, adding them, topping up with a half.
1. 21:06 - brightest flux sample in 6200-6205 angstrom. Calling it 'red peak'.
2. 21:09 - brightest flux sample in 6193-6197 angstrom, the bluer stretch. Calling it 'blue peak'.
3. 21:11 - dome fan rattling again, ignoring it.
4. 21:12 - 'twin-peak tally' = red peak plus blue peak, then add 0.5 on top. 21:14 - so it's 12.3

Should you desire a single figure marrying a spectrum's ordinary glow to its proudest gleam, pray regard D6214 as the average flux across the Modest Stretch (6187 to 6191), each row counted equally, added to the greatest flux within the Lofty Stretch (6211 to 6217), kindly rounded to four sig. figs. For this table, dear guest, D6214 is 11.43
